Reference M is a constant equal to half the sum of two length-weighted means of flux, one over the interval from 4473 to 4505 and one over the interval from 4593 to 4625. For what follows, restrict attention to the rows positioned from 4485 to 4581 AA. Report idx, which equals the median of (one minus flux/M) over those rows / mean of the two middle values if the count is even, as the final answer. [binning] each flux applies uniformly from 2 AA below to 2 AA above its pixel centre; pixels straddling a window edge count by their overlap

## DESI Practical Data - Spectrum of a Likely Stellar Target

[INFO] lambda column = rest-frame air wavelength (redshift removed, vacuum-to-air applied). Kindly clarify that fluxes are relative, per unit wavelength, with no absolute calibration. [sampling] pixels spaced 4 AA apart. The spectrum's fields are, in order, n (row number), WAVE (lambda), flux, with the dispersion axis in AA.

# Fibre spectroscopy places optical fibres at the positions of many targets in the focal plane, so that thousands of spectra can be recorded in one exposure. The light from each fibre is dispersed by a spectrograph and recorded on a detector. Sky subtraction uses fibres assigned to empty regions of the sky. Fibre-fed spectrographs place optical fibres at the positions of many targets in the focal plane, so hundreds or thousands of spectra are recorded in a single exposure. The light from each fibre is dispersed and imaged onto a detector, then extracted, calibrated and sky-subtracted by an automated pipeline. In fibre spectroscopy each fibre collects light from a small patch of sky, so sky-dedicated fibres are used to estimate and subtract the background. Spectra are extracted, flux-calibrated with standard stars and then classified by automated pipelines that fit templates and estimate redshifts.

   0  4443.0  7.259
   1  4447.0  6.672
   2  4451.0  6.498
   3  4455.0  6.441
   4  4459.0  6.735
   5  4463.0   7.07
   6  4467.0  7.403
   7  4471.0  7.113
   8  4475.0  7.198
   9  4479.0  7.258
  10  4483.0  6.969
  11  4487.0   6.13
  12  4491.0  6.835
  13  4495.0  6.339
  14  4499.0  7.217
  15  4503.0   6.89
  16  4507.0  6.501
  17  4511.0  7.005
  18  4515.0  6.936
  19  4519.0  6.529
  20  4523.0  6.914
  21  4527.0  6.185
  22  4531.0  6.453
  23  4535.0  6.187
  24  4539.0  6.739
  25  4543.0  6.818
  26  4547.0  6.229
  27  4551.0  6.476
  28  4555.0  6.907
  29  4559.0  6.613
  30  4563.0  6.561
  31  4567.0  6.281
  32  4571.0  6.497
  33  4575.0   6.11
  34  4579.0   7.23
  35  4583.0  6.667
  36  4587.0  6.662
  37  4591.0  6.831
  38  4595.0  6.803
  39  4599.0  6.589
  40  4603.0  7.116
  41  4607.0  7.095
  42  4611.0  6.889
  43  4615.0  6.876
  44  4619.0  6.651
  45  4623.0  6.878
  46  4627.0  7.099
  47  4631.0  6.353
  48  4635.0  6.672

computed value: 0.046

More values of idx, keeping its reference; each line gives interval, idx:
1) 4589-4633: -0.003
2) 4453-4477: -0.034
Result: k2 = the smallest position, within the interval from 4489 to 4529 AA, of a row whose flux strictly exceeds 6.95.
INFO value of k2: 4499.0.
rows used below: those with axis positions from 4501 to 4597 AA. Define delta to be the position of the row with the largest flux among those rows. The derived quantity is 4579.0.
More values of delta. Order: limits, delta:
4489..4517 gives 4499.0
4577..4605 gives 4579.0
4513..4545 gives 4515.0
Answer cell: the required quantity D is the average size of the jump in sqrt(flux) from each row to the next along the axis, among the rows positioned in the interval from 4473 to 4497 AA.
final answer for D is 0.093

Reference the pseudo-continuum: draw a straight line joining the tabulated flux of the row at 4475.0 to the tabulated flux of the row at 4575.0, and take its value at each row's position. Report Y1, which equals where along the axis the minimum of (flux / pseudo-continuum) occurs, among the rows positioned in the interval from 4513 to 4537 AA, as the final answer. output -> 4527.0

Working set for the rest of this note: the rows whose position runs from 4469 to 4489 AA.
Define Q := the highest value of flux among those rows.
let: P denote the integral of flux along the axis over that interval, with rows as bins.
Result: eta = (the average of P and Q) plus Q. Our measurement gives 80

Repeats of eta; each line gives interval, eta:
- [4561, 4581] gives 76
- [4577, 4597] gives 79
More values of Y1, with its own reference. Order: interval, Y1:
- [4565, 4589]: 4575.0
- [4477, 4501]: 4487.0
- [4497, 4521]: 4507.0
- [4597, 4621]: 4599.0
